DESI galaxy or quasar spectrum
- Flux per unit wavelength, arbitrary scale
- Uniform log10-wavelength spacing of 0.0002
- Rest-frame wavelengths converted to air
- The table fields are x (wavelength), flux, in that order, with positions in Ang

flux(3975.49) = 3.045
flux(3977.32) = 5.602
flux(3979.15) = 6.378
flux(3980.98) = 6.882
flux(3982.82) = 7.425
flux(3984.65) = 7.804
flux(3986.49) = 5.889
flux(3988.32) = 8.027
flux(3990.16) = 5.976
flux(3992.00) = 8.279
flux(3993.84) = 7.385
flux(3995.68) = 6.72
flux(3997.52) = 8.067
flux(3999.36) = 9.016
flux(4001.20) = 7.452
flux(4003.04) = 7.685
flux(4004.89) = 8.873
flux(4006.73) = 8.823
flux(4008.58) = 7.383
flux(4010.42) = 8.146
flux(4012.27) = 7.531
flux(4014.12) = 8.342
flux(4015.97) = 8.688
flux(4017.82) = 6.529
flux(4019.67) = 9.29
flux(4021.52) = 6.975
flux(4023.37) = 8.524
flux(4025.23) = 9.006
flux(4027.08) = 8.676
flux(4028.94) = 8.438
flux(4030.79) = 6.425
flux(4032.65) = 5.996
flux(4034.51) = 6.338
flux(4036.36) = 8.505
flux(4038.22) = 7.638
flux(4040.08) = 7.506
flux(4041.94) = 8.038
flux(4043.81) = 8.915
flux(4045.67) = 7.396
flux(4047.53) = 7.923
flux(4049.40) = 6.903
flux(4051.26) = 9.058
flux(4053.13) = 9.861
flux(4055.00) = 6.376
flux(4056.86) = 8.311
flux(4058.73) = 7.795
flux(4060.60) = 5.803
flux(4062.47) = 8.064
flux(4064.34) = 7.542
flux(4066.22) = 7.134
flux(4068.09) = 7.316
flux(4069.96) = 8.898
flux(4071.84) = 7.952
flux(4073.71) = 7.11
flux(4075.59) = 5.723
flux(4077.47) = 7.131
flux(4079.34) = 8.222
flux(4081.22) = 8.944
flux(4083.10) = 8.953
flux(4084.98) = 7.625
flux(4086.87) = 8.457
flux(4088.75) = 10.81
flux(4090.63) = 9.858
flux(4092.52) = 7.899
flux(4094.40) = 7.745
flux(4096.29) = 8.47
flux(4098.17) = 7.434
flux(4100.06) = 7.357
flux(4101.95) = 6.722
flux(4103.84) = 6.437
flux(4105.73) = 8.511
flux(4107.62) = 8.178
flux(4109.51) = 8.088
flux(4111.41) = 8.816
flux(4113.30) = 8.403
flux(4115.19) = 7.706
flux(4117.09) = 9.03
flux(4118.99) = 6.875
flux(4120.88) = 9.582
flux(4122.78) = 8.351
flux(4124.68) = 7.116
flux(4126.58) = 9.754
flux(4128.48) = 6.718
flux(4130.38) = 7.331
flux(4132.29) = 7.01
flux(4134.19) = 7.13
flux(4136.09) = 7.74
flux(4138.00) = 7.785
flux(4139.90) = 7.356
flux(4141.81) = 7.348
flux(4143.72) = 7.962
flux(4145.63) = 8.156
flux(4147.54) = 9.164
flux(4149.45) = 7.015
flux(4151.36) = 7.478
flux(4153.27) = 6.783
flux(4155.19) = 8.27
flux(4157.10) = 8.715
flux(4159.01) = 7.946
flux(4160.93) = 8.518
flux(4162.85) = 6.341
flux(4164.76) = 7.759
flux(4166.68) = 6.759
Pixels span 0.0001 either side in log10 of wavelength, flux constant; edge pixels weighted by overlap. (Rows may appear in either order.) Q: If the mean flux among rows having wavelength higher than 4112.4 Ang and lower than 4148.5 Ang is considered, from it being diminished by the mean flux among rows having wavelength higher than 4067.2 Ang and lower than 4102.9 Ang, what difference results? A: -0.11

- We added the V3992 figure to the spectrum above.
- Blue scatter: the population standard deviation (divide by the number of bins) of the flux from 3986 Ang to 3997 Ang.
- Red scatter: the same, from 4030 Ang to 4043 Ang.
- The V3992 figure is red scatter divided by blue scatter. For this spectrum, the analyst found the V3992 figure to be 0.95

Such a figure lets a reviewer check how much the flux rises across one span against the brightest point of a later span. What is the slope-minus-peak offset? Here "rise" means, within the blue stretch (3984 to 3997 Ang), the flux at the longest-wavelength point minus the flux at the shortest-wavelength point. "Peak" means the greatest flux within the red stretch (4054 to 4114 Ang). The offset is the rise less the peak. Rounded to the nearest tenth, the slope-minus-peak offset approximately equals -11.9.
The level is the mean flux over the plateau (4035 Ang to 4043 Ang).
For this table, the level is 7.9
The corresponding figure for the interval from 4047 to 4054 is 8.4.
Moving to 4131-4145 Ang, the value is 7.5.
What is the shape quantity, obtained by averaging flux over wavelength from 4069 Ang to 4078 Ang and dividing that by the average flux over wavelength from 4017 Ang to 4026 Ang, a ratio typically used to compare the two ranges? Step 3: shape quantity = 0.91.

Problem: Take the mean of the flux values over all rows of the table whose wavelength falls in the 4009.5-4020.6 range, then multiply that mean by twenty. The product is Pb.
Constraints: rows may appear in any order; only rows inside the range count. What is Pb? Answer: 162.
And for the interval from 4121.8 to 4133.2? 154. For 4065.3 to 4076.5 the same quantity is 147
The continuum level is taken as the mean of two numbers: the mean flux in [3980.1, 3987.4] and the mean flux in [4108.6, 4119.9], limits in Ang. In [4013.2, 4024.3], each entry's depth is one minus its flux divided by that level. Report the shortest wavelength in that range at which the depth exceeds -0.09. 4017.82 Ang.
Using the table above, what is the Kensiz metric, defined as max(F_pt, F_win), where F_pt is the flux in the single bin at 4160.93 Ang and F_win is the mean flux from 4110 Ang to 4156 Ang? 8.5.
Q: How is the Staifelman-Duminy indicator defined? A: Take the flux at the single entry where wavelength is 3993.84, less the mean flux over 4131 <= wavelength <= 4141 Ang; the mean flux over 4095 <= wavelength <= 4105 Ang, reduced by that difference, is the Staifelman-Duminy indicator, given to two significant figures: 7.3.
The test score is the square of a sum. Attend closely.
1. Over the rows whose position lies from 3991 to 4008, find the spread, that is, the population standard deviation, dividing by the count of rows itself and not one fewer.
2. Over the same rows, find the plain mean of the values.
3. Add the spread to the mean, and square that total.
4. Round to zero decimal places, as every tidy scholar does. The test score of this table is 77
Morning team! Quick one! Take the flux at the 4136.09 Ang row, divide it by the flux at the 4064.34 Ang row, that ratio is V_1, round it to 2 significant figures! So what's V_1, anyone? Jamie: 1.0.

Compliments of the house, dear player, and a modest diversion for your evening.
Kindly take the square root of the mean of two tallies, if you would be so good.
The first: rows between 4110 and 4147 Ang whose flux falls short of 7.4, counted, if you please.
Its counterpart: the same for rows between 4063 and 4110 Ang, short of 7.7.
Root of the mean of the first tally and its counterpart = 3.08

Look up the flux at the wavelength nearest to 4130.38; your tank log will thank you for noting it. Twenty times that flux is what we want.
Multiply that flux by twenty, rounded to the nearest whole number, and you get 147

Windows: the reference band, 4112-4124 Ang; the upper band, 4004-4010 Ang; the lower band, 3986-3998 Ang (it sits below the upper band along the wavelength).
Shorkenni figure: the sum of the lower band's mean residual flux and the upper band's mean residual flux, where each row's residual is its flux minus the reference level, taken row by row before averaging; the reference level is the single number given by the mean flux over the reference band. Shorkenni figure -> -1.1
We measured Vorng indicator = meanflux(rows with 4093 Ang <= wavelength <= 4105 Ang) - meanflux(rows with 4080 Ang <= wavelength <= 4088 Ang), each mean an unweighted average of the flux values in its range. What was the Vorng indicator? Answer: -1.1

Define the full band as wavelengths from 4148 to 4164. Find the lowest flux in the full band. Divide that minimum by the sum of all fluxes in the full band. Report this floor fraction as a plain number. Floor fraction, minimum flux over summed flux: 0.104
